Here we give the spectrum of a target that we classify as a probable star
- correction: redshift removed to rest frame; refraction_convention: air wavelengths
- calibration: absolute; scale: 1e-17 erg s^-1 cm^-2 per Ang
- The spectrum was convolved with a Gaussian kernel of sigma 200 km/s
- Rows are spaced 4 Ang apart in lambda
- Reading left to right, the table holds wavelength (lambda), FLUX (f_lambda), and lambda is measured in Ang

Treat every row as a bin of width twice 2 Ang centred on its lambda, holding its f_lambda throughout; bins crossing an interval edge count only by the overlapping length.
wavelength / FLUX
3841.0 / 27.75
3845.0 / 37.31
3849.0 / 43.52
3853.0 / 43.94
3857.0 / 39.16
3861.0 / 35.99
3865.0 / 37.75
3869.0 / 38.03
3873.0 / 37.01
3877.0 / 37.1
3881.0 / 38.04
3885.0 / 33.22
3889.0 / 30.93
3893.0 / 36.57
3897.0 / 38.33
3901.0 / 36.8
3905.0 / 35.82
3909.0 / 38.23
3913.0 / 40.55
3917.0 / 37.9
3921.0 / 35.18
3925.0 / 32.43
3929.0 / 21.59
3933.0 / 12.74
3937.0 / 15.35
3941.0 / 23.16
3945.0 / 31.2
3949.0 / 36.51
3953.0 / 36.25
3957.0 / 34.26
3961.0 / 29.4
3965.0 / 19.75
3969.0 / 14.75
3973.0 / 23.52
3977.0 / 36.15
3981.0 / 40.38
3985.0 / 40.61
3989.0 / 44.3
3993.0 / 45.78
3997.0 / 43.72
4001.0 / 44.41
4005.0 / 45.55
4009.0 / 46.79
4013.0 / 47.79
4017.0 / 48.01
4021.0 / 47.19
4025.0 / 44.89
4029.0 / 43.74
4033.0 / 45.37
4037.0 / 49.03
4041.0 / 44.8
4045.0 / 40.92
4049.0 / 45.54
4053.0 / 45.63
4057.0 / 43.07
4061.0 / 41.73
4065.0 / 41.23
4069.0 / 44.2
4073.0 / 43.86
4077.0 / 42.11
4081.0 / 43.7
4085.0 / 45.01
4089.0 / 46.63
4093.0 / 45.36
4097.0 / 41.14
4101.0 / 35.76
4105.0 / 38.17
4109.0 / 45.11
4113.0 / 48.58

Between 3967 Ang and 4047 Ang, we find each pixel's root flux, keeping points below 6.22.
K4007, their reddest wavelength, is 3977.0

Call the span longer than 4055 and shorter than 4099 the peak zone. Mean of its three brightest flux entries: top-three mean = 46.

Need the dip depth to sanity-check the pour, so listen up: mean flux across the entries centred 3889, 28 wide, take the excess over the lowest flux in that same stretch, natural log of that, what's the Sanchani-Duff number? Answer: 1.6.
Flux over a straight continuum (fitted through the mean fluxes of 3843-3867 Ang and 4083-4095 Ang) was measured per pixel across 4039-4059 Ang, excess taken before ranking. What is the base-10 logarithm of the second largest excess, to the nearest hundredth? -0.05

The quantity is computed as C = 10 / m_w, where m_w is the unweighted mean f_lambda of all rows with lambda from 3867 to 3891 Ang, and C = 0.28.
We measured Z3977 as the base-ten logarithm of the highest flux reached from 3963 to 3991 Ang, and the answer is 1.65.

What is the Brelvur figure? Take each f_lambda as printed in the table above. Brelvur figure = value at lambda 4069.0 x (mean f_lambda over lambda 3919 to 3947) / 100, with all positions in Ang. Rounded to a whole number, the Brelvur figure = 11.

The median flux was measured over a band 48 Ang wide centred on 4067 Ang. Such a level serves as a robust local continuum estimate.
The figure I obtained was 44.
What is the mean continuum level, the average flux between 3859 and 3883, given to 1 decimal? 37.3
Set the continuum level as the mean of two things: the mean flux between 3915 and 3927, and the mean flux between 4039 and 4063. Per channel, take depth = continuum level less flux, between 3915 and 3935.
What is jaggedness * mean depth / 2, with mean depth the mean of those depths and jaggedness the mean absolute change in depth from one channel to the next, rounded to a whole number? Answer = 36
